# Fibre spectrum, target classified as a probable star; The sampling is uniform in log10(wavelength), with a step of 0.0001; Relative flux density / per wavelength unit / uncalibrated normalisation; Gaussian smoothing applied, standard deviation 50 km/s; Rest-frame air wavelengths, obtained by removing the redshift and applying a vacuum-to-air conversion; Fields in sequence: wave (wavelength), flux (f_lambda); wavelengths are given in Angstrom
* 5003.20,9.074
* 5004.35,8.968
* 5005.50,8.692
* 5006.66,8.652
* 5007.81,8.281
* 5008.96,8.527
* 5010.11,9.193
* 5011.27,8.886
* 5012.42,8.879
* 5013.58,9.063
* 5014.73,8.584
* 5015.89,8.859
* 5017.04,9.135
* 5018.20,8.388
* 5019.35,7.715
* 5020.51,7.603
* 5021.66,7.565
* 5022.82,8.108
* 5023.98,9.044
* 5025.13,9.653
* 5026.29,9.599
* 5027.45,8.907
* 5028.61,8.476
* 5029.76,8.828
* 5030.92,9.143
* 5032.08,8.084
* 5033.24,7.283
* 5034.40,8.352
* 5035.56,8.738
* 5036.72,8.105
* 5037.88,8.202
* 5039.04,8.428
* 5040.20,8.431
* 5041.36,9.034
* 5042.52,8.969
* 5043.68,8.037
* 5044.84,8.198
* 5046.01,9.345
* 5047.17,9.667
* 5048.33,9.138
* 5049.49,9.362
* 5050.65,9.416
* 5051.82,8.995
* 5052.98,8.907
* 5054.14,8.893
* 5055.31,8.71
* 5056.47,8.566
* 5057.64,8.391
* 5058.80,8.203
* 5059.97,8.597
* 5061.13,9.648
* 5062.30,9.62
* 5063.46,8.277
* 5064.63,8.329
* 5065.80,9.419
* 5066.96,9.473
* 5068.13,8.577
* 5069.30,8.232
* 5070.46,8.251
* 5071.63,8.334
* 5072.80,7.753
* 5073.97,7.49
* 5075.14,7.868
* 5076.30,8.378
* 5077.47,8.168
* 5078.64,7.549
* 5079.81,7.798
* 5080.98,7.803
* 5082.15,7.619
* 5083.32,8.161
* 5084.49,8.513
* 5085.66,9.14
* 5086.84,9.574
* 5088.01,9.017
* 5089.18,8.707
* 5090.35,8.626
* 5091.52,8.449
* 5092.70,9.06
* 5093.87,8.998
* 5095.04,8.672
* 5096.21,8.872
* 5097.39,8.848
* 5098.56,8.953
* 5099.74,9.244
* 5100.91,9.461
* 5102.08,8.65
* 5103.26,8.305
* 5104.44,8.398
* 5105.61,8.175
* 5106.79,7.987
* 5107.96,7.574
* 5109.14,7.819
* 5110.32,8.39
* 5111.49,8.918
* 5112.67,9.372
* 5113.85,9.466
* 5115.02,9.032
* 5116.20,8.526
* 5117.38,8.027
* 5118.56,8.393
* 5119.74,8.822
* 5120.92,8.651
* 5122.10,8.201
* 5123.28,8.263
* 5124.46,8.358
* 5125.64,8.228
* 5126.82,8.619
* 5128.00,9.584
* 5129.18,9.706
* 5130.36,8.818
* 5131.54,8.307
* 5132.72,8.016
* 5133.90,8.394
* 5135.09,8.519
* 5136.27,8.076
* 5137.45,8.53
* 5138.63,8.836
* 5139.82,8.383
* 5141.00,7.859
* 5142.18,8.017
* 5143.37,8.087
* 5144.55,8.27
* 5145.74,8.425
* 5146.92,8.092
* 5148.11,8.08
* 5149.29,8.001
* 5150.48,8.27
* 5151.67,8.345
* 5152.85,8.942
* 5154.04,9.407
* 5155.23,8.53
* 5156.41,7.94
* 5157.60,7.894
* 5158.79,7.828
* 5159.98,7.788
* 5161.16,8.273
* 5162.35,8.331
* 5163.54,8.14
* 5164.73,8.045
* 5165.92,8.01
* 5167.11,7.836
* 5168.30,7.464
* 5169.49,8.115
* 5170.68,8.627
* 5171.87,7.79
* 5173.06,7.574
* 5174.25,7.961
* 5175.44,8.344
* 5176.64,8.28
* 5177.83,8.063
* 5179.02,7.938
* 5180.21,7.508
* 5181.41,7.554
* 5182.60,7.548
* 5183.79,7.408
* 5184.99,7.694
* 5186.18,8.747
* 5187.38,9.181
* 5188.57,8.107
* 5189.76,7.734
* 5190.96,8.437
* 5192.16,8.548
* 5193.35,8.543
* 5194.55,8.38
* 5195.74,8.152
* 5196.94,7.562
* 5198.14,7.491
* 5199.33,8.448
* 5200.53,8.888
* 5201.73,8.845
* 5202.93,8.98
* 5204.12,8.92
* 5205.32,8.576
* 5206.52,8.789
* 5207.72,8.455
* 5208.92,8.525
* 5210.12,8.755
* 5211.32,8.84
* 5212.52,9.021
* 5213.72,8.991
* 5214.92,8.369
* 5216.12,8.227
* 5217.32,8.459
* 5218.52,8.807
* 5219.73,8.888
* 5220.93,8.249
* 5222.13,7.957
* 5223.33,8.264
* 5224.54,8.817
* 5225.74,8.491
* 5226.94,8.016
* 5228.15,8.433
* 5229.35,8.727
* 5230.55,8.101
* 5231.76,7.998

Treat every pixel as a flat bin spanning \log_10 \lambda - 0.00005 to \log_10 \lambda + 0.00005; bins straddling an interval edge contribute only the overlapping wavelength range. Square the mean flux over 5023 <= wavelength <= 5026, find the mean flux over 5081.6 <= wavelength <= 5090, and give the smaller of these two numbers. 8.68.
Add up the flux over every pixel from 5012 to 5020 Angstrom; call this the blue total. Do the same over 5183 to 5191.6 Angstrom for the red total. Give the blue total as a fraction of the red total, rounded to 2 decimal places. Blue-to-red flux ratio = 1.06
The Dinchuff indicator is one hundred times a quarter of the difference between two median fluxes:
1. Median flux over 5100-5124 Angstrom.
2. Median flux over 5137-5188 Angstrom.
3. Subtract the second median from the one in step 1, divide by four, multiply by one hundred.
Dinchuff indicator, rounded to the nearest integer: 8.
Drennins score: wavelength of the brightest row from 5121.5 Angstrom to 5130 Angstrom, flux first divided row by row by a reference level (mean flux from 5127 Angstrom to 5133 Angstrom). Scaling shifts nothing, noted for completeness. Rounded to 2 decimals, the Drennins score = 5129.18 Angstrom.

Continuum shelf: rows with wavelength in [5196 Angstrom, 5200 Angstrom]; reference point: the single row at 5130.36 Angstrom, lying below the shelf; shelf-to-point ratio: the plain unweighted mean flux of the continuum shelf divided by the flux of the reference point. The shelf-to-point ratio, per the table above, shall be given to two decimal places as 0.89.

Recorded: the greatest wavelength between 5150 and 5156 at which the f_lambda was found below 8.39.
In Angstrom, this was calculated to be 5151.67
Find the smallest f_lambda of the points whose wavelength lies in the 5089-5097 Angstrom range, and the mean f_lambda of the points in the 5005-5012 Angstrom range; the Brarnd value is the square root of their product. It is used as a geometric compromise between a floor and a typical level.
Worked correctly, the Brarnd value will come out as 8.58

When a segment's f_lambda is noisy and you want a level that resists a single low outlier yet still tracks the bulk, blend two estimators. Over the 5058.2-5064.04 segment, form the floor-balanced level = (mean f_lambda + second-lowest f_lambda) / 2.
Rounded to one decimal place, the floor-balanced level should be 8.6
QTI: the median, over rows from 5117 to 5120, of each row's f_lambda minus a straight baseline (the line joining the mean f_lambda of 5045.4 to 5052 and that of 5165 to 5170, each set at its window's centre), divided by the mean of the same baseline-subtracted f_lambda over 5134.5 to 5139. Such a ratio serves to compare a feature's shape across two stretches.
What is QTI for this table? -0.3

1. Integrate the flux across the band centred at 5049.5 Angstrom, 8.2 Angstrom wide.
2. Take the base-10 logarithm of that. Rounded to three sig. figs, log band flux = 1.88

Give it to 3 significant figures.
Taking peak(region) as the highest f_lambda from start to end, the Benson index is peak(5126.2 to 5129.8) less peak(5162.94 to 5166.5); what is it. 1.57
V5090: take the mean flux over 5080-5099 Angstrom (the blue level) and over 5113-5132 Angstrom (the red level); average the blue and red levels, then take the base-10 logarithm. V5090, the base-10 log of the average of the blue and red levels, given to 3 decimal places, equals 0.939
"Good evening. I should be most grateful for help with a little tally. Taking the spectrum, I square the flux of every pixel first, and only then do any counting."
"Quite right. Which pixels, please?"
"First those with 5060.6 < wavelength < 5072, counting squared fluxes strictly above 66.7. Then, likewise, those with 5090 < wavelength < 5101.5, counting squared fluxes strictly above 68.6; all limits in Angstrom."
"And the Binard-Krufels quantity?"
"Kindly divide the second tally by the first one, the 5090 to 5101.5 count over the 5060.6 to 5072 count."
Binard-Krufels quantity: 1.00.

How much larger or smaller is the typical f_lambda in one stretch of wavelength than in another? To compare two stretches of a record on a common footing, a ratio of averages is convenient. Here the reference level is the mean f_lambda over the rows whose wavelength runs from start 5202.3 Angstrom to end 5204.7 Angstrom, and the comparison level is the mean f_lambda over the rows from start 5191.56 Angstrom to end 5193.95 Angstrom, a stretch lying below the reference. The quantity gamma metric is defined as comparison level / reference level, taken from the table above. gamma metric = 0.95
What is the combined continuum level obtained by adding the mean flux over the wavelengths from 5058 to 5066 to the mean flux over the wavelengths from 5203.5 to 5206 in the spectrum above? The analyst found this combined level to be 17.6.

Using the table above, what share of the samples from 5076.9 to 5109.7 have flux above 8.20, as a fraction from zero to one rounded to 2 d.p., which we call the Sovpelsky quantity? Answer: 0.64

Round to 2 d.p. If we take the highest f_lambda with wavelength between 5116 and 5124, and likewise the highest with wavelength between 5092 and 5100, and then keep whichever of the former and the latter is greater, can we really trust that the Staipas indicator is 9.24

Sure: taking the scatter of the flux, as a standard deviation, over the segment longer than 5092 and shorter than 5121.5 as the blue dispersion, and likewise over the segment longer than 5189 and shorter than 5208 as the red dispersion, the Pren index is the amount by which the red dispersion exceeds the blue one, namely -0.04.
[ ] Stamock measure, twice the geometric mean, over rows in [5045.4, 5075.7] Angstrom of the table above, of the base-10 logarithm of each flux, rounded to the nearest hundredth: 1.88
